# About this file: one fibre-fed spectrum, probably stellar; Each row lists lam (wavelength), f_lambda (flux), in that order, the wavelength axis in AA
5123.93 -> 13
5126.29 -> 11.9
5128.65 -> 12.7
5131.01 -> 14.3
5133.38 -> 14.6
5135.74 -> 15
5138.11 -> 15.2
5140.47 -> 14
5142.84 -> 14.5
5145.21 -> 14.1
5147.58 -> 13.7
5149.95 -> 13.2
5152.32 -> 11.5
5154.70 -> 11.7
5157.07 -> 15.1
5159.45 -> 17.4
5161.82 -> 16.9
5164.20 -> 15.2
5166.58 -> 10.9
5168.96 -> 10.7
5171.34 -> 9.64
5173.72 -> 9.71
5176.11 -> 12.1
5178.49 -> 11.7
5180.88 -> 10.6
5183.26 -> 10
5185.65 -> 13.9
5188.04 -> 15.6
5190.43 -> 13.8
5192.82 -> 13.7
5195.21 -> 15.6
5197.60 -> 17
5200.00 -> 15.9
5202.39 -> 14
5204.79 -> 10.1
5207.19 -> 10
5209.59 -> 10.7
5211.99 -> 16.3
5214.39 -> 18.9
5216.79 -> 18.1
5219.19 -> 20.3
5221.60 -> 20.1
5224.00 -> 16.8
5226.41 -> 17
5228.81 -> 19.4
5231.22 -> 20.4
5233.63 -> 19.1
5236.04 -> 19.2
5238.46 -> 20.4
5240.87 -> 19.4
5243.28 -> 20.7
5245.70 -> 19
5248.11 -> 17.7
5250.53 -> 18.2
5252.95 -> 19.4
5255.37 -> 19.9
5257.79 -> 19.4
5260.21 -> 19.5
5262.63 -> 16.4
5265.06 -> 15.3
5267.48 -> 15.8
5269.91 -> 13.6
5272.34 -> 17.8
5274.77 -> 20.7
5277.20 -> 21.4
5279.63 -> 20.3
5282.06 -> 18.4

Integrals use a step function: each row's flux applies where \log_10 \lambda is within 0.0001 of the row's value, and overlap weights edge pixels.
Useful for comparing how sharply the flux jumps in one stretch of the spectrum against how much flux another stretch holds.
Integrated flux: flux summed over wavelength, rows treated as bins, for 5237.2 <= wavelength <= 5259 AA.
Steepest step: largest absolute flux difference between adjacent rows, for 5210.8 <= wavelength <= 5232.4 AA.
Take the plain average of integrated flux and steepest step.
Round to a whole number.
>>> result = 212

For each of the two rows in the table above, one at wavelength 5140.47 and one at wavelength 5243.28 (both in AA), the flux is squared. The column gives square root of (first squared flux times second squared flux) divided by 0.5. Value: 580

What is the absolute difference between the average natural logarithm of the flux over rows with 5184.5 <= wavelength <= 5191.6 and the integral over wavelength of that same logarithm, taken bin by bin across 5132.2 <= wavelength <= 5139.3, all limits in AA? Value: 17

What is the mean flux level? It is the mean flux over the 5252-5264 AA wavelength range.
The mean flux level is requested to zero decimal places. 19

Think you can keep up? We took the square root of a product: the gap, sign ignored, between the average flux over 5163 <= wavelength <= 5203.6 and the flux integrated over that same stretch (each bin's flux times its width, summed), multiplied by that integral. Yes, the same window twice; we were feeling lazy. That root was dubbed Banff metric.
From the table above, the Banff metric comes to 519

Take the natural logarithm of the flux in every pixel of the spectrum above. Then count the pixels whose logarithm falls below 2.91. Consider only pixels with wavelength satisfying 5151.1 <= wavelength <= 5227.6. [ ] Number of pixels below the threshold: 29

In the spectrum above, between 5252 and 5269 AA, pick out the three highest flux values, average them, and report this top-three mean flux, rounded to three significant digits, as 19.6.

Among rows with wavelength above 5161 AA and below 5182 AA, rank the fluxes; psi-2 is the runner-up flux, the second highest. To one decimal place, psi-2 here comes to 15.2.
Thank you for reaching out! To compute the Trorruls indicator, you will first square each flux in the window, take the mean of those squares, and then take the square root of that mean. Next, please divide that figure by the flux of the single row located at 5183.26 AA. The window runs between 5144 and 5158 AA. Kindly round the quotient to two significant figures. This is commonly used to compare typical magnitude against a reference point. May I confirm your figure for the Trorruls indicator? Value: 1.3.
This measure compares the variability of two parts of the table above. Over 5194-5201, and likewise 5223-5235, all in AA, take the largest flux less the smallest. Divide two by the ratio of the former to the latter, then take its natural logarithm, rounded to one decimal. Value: 1.6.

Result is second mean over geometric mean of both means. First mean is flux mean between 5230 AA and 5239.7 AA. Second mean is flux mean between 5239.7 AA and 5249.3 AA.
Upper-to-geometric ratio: 0.99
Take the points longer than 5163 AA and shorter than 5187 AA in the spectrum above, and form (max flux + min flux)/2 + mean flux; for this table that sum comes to 24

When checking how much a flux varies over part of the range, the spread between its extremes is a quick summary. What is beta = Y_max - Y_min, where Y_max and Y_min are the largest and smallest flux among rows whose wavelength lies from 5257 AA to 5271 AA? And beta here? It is 5.9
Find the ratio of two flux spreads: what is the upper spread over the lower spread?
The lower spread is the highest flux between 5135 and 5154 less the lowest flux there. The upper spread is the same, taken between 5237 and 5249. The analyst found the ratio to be 0.8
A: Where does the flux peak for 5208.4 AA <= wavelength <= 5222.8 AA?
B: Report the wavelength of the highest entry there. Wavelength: 5219.19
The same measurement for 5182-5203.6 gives 5197.60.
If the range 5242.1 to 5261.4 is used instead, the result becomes 5243.28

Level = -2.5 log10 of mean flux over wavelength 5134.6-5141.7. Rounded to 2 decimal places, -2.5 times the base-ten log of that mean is -2.92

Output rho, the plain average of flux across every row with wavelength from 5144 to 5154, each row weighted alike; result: 13.1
